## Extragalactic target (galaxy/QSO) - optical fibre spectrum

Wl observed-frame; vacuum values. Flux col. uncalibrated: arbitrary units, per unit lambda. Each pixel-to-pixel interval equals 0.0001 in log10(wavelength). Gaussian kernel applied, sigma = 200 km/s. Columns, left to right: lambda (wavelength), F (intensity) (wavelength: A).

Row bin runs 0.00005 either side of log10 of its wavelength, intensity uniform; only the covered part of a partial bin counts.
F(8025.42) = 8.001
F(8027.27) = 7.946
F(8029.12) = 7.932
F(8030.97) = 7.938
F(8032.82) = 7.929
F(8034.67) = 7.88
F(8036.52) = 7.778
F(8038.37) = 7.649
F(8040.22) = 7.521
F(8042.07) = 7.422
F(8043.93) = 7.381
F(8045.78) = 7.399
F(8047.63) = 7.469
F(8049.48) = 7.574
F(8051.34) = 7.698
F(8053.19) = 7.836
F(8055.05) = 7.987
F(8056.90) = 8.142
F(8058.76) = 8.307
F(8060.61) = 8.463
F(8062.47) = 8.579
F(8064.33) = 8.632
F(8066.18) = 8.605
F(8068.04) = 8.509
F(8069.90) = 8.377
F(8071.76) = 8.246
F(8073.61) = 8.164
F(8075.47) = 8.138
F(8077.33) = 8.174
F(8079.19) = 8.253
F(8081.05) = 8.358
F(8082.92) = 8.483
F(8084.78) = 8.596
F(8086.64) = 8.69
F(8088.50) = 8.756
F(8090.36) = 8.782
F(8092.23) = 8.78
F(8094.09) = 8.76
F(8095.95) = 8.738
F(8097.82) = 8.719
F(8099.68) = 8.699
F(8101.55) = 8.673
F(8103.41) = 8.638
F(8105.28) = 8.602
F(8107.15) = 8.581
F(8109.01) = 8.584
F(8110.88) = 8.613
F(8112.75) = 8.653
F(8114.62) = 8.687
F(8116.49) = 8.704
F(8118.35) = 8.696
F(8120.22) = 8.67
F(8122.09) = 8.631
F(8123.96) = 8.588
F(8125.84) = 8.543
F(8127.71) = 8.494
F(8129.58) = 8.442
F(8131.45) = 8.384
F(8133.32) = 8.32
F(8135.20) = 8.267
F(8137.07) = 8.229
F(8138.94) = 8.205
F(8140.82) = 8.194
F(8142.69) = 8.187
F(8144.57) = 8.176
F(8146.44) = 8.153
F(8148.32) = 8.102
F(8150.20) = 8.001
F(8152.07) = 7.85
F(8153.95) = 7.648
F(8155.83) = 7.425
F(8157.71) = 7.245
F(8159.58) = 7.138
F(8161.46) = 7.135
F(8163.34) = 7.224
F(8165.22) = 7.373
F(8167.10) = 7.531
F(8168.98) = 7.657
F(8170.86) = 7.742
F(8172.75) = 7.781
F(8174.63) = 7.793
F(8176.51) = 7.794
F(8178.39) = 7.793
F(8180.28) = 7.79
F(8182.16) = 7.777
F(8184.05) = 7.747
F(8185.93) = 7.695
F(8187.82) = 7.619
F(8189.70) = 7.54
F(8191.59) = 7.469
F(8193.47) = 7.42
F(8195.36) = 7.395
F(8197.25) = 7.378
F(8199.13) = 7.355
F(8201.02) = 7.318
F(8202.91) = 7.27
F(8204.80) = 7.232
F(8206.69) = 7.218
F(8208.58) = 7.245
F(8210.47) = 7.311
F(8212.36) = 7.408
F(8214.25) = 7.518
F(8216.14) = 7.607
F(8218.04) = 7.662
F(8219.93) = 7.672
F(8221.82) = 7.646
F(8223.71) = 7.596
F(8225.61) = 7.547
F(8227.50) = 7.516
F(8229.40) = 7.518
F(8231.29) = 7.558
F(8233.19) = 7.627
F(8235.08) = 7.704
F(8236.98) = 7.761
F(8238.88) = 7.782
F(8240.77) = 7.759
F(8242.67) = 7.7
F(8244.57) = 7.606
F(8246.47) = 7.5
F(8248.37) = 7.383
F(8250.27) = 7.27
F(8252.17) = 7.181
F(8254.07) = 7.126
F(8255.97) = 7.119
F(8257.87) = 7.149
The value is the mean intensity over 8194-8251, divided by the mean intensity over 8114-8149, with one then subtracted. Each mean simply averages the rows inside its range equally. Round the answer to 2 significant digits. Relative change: -0.11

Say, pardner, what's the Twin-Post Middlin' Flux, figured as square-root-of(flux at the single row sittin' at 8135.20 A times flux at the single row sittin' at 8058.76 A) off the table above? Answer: 8.29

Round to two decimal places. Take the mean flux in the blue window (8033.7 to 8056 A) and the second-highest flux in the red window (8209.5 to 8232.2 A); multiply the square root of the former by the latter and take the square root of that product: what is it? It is 4.60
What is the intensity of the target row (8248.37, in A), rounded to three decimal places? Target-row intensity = 7.383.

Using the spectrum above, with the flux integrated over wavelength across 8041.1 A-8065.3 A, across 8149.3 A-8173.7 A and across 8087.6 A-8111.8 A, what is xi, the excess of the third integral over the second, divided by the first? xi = 0.14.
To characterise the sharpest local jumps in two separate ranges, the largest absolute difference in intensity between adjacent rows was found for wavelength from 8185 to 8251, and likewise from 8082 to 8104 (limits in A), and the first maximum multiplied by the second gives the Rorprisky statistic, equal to 0.0132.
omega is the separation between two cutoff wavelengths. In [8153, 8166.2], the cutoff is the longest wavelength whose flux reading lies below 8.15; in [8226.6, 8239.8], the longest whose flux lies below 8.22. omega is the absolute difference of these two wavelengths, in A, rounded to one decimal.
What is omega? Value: 73.7 A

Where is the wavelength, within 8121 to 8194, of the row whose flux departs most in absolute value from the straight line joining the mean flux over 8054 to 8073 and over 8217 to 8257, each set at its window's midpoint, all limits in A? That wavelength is 8159.58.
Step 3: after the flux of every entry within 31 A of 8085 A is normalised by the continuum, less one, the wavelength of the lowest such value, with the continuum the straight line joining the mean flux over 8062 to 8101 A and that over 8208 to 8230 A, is 8055.05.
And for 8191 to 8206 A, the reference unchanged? 8204.80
